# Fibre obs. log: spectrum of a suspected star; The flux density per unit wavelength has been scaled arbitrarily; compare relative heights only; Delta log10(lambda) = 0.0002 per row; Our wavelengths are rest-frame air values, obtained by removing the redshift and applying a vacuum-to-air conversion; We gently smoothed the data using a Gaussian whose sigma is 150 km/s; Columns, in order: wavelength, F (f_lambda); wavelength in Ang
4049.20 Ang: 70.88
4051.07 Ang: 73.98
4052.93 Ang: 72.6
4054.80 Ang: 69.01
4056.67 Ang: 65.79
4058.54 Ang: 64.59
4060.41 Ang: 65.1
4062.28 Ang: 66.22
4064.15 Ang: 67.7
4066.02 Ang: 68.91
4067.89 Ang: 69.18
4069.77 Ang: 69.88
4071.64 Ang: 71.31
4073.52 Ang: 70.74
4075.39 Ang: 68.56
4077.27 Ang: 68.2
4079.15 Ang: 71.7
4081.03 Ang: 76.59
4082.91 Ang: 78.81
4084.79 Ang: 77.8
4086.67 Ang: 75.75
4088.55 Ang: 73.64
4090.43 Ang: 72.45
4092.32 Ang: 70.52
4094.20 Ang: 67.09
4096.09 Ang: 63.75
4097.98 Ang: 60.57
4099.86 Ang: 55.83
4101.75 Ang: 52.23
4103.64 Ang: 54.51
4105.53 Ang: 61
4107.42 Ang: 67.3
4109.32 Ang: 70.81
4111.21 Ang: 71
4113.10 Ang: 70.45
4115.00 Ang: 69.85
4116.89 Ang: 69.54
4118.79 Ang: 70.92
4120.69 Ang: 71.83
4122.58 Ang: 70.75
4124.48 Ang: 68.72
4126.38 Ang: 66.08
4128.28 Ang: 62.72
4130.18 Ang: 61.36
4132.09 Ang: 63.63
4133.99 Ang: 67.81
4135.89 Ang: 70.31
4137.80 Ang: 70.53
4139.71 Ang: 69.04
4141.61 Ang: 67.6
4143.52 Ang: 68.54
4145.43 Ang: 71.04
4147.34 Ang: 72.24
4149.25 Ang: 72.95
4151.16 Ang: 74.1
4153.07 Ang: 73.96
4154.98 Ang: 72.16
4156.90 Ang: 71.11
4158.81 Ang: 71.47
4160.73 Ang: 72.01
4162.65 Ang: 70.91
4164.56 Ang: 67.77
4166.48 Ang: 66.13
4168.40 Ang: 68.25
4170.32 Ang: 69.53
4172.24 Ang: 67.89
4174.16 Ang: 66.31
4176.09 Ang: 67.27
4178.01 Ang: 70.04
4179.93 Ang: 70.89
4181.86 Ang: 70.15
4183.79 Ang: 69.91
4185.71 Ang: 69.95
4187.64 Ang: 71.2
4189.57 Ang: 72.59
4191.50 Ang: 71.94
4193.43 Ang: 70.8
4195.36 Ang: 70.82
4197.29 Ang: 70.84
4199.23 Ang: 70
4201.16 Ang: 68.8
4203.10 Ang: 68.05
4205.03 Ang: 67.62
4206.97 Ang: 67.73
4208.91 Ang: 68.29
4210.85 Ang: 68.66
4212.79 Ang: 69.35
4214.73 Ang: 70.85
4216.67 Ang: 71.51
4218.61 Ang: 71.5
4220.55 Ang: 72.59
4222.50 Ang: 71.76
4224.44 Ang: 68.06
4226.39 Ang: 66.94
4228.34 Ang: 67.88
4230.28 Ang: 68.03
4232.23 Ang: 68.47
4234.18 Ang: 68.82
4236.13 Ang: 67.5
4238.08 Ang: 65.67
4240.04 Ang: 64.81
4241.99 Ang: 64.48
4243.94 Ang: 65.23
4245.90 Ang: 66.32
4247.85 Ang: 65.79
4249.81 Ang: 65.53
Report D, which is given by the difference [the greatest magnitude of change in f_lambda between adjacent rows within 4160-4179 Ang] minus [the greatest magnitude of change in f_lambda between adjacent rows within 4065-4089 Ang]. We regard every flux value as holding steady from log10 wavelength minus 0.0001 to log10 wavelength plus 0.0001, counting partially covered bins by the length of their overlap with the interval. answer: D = -2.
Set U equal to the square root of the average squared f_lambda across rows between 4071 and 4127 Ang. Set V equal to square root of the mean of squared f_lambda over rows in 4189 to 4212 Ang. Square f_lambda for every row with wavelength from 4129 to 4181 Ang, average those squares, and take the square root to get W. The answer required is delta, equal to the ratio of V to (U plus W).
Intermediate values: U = 68.9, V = 69.7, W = 69.5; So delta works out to 0.504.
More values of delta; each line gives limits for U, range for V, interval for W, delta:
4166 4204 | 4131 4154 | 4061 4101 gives 0.503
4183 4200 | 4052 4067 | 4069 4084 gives 0.472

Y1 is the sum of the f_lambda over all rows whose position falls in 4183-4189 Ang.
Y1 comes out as 211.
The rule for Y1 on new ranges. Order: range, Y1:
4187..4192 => 216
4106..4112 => 209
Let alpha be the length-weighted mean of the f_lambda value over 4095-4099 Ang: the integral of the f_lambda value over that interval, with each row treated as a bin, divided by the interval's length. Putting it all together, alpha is 62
